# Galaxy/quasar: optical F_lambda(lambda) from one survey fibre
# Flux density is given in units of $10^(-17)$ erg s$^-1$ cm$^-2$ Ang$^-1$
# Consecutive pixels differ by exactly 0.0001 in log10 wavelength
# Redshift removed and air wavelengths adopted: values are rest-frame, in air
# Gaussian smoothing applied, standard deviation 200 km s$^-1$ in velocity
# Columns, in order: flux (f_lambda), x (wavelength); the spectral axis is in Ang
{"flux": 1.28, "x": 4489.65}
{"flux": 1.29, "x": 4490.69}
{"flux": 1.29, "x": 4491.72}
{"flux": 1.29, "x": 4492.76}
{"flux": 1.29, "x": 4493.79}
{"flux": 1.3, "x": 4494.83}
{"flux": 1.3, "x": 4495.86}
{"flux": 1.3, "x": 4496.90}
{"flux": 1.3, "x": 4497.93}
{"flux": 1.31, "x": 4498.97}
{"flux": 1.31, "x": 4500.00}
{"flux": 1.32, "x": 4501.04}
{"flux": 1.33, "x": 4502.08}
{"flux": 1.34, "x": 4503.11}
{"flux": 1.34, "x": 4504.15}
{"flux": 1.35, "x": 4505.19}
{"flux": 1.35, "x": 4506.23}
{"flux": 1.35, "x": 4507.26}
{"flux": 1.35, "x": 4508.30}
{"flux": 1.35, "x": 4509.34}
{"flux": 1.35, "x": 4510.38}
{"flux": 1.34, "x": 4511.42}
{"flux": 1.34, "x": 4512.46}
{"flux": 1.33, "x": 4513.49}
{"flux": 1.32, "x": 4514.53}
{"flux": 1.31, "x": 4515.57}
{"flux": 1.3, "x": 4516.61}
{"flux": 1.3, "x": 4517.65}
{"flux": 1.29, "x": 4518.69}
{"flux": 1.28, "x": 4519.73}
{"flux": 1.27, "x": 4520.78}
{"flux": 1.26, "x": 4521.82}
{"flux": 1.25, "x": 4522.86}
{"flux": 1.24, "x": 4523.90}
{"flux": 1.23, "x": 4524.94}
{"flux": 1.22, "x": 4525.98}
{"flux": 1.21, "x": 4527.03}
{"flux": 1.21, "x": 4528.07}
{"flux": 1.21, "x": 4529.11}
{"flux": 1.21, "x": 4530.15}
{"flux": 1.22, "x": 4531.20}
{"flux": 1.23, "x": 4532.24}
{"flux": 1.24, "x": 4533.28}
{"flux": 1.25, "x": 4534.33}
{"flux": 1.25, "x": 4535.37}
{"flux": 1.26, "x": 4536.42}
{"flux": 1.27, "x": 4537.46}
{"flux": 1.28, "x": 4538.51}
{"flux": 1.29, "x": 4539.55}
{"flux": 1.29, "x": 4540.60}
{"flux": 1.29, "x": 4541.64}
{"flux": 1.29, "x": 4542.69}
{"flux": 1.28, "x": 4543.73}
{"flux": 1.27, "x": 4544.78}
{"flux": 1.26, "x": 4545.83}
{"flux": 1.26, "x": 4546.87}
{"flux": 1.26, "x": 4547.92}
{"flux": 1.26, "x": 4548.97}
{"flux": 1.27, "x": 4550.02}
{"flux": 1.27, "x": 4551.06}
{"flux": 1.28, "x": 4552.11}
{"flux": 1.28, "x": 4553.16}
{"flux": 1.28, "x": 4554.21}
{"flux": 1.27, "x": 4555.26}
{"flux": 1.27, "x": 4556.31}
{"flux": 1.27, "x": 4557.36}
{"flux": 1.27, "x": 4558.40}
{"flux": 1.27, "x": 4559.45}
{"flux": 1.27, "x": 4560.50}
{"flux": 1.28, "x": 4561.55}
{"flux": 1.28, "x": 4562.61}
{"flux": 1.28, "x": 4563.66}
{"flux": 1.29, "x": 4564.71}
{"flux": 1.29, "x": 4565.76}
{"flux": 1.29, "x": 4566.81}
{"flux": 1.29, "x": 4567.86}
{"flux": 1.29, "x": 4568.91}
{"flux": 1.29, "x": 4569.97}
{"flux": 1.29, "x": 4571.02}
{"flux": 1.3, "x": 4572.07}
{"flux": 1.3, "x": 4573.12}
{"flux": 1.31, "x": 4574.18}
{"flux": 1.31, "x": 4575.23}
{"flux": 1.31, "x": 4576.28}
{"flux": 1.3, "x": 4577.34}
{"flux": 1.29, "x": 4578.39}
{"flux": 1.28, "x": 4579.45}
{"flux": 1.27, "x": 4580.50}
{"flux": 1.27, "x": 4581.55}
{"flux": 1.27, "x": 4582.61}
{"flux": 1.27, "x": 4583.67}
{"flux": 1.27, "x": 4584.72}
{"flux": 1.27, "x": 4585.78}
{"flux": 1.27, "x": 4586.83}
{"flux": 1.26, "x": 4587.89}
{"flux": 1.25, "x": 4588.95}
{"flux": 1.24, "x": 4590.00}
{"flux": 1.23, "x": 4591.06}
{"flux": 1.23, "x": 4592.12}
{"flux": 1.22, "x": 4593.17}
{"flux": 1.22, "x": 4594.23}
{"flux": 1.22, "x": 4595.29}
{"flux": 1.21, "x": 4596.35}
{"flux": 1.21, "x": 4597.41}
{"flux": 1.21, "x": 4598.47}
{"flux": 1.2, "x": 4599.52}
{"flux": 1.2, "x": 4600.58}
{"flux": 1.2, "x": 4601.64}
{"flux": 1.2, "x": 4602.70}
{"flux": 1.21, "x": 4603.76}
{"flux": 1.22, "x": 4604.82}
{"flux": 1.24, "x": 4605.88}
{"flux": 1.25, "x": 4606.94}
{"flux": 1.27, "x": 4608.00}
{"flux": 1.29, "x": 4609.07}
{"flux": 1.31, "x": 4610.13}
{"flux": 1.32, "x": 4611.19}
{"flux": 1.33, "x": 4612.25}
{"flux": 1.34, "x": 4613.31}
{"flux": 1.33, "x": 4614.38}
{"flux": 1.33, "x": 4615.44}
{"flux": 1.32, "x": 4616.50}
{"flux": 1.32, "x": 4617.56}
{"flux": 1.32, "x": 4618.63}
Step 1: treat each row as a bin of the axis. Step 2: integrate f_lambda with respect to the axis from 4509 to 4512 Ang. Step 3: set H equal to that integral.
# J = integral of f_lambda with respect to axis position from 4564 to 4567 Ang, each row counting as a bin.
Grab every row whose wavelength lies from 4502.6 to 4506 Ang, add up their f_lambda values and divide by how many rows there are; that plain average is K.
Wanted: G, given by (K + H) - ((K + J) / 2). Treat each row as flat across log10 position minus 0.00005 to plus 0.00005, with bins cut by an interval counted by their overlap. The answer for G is 2.77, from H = 4.0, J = 3.87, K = 1.34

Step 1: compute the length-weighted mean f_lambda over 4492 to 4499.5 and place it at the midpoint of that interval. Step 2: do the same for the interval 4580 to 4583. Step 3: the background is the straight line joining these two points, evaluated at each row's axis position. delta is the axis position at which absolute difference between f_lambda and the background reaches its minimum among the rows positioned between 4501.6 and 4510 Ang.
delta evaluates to 4502.08 Ang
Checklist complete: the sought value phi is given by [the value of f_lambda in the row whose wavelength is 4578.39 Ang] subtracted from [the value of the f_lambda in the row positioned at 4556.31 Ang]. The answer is -0.02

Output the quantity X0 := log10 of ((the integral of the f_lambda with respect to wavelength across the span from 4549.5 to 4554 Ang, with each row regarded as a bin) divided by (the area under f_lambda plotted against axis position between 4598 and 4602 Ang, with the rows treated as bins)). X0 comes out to 0.08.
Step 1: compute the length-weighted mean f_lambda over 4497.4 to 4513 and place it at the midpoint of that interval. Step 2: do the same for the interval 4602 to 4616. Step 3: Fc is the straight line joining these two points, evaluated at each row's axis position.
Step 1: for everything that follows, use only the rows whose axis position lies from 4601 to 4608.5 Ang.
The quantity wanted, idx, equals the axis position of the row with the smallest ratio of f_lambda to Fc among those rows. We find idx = 4601.64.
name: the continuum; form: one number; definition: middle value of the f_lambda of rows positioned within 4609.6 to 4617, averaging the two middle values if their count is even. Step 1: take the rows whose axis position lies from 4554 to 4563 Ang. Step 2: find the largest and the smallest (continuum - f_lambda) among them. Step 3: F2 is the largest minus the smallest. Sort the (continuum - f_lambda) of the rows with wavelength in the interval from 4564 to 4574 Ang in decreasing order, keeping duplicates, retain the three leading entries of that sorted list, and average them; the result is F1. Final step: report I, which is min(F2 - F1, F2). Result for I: -0.030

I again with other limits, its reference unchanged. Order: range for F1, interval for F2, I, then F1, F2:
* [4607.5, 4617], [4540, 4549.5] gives -0.010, 0.040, 0.03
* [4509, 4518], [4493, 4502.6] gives 0.013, 0.027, 0.04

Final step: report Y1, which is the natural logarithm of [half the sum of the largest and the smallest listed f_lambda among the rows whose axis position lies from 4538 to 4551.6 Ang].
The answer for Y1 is 0.243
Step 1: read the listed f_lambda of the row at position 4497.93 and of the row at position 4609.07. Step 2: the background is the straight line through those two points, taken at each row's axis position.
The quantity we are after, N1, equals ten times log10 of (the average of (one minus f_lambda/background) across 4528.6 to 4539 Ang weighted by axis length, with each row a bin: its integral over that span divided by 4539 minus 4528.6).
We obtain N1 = -14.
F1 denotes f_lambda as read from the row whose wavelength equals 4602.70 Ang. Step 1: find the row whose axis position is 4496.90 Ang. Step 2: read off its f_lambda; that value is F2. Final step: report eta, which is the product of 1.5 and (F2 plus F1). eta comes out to 3.750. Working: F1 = 1.2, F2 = 1.3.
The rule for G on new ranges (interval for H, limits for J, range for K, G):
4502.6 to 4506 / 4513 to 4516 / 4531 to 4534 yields 3.19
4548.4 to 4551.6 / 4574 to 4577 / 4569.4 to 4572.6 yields 2.74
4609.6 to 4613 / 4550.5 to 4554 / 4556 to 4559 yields 2.90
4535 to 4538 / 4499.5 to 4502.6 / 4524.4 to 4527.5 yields 2.34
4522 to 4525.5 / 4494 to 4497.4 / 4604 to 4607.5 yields 2.77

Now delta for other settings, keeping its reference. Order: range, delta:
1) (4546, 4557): 4552.11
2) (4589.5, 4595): 4590.00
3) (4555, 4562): 4561.55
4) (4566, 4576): 4566.81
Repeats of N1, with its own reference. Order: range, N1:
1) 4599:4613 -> -15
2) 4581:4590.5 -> -17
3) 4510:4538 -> -16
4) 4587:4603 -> -13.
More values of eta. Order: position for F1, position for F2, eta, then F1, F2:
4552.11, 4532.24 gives 3.765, 1.28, 1.23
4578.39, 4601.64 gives 3.735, 1.29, 1.2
